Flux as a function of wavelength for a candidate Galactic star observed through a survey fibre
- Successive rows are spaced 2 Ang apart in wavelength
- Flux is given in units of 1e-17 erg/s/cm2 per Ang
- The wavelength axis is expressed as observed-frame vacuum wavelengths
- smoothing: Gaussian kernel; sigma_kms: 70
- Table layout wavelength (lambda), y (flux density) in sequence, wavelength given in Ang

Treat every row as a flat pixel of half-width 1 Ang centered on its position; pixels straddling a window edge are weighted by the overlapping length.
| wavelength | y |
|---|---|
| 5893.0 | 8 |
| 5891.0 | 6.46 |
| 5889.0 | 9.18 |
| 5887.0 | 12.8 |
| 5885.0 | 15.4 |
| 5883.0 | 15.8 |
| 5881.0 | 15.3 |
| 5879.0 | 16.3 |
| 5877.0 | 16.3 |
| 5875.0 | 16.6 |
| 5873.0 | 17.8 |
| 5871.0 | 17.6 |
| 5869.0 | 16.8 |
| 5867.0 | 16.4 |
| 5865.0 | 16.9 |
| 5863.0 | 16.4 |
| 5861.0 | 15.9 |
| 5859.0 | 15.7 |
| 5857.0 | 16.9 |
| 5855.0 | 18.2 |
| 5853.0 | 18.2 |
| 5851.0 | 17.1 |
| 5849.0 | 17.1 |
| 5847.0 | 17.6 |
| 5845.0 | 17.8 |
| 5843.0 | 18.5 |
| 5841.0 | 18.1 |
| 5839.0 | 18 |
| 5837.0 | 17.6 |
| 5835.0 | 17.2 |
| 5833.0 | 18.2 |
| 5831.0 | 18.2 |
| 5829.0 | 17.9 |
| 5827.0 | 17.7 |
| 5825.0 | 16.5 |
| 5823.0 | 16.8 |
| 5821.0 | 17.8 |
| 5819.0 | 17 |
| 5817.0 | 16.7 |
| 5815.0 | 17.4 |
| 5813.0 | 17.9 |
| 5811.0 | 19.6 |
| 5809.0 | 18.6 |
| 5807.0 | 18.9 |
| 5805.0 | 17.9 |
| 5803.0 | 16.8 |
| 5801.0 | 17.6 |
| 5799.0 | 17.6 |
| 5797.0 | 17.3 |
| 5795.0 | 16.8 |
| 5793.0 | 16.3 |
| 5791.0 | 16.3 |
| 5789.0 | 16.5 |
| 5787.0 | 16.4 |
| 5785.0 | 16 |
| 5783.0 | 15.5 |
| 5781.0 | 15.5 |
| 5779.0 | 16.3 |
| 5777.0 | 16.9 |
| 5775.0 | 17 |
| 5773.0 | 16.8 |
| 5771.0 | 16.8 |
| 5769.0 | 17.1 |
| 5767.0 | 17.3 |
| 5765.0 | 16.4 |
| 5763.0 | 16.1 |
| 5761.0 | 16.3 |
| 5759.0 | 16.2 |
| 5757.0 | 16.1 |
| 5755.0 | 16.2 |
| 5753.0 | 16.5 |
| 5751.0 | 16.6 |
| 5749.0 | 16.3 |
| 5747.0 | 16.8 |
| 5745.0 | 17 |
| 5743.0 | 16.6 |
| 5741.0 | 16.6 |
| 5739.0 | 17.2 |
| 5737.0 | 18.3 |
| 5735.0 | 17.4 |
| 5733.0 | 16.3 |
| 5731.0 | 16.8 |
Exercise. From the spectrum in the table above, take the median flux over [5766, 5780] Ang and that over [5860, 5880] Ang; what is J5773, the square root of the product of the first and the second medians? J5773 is 16.7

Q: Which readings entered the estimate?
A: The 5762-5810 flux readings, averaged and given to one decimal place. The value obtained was 16.9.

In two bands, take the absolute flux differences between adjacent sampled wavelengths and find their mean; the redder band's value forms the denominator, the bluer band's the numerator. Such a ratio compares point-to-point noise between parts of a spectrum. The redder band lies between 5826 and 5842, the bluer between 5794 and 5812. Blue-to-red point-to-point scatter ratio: 1.8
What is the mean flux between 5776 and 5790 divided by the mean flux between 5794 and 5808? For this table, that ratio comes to 0.92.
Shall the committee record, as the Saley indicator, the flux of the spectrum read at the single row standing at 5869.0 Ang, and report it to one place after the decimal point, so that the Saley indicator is 16.8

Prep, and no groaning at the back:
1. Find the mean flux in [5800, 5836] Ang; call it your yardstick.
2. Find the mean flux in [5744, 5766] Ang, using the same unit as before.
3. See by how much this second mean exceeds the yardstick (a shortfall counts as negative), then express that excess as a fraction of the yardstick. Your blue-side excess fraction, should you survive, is -0.07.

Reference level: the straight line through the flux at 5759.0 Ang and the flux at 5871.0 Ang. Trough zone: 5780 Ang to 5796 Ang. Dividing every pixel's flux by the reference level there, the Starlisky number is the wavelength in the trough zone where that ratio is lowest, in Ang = 5783.0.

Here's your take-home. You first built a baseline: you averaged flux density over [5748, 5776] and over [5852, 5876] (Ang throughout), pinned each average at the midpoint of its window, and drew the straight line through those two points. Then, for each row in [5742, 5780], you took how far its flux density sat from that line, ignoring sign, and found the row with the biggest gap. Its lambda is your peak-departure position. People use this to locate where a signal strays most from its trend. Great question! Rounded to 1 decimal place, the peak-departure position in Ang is 5767.0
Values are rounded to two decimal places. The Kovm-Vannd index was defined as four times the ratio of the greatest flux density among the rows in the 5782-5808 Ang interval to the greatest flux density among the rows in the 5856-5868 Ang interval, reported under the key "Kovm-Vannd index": 4.47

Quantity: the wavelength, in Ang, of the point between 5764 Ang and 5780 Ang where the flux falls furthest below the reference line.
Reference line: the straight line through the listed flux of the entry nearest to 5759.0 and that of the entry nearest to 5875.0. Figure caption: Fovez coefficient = 5779.0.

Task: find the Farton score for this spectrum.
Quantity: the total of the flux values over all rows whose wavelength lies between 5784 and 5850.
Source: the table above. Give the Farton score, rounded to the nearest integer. 577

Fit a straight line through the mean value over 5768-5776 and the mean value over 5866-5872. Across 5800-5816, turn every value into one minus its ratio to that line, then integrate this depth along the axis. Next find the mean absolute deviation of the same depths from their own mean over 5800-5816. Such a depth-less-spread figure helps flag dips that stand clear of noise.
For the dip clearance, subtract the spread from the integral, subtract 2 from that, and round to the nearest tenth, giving -3.1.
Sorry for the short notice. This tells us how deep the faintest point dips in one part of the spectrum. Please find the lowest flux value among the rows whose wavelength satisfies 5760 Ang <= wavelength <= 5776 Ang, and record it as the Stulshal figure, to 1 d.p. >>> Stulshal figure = 16.1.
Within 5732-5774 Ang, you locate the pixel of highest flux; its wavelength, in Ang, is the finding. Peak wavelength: 5737.0 Ang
